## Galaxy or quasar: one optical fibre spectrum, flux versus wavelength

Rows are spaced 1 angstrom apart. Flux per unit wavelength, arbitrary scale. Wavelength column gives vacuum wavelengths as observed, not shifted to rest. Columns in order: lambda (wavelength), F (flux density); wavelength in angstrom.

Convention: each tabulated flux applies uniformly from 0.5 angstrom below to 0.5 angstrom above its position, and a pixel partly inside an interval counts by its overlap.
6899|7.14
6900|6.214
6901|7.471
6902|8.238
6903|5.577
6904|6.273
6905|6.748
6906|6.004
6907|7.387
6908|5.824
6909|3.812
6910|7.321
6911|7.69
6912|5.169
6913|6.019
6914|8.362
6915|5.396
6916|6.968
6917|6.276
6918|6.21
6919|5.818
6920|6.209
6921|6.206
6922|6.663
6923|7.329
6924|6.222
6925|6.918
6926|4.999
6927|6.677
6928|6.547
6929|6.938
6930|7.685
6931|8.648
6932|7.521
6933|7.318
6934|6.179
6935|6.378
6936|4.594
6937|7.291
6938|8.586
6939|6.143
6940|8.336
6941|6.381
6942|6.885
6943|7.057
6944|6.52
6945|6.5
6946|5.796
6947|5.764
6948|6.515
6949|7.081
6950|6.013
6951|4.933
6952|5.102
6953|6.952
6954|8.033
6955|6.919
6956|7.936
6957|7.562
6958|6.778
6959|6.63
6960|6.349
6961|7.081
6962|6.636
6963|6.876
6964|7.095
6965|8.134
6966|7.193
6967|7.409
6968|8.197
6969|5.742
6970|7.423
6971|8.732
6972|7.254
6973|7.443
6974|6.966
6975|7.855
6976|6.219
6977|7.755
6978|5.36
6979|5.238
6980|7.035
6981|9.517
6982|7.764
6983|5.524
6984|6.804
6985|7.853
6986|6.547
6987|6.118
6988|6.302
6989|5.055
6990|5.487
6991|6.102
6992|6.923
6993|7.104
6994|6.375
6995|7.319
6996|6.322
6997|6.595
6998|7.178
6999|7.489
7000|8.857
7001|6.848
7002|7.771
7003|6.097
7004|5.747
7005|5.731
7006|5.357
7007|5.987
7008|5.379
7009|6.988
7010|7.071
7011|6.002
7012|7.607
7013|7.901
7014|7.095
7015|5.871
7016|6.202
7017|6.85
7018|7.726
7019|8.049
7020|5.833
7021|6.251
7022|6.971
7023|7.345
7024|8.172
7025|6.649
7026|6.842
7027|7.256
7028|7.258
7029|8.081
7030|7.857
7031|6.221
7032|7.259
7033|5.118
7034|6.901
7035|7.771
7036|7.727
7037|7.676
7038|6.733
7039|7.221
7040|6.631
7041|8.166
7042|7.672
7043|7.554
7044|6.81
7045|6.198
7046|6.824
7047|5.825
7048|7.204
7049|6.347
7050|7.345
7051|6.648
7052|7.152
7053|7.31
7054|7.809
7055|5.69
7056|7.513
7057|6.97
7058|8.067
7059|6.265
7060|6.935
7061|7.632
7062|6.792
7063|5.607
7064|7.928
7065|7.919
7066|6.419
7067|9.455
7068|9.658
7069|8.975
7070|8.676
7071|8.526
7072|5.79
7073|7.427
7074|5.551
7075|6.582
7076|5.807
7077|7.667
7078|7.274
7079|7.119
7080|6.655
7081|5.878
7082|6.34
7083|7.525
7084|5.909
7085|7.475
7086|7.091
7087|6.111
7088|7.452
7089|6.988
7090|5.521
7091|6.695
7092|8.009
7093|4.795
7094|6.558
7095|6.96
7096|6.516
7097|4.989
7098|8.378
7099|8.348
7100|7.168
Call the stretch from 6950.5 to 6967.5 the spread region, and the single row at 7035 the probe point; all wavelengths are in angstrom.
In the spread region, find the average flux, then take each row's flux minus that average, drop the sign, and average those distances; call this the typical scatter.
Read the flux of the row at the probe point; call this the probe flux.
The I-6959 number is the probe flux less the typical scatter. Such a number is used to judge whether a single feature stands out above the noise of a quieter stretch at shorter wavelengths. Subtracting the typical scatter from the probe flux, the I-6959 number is 7.2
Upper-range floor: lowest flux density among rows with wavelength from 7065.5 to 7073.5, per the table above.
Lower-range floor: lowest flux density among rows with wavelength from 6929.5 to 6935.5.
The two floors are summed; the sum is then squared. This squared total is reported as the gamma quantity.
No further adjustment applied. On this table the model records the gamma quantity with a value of 143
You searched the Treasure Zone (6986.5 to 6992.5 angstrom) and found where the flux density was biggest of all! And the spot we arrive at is 6992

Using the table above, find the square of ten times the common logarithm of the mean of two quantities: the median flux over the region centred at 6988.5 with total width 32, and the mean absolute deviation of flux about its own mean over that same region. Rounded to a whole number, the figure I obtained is 34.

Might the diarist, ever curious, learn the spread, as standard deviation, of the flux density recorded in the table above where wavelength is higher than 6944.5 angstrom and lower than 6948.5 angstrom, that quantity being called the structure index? 0.4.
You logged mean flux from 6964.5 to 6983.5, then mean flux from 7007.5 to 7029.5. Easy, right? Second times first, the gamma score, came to 50.2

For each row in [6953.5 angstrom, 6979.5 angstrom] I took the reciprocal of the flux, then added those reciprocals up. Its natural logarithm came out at 1.31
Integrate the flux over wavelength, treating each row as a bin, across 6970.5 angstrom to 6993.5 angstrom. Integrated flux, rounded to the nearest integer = 157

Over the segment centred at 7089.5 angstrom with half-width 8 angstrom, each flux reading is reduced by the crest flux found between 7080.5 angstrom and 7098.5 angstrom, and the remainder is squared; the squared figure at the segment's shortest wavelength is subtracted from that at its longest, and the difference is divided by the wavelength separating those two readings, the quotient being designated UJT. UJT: 0.5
